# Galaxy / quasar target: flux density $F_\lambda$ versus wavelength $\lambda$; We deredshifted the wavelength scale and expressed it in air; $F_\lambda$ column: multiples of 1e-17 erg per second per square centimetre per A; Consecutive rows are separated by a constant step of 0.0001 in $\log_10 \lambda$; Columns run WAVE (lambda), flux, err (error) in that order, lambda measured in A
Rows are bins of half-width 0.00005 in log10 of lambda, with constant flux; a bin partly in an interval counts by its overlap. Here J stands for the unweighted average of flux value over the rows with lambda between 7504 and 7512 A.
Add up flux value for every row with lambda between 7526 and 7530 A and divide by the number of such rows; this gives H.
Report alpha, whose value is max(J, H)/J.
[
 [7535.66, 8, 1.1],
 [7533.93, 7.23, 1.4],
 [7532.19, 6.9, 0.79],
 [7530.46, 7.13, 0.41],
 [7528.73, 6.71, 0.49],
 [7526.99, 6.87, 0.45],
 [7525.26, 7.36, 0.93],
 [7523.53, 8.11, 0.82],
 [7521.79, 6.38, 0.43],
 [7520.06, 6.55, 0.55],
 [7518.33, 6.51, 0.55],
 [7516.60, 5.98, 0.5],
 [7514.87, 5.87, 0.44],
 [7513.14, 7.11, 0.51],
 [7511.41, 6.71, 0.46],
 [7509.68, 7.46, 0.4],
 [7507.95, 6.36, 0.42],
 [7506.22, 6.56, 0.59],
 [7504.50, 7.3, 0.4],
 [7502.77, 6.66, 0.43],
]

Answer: 1.00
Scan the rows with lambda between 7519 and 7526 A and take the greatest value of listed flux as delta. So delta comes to 8.11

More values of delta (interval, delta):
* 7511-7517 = 7.11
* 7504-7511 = 7.46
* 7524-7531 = 7.36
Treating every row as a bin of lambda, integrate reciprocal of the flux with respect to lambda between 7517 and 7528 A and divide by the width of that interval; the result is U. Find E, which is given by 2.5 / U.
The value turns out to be 17.2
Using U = 0.146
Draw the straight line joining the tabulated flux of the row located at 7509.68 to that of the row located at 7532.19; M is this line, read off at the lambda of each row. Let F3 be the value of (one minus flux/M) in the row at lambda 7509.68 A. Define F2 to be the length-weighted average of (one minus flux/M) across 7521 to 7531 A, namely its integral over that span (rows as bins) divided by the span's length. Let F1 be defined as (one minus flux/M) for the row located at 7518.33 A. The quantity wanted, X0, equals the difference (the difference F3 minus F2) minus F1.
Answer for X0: -0.10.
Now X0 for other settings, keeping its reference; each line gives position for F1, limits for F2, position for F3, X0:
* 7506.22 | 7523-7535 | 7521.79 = 0.01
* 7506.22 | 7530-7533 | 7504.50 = -0.08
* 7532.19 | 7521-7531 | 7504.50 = 0.04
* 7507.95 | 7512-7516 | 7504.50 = -0.23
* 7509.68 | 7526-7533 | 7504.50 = 0.03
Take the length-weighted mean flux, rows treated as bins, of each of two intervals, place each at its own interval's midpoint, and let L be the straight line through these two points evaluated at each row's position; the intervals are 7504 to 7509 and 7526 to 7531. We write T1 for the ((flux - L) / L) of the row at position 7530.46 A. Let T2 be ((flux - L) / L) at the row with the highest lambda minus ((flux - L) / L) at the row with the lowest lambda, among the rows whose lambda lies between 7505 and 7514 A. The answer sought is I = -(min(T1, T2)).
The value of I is -0.031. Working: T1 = 0.03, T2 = 0.074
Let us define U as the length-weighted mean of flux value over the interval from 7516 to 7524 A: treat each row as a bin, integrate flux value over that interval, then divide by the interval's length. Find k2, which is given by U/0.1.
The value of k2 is 67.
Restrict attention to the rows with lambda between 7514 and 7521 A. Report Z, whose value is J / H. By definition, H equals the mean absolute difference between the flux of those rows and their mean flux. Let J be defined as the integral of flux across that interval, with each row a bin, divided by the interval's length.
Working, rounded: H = 0.30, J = 6.23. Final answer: 21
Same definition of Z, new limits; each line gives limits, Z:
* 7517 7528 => 13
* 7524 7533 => 35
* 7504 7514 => 18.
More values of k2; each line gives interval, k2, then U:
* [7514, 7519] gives 61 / 6.11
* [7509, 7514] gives 71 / 7.08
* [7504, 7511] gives 69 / 6.89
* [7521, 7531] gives 71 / 7.09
